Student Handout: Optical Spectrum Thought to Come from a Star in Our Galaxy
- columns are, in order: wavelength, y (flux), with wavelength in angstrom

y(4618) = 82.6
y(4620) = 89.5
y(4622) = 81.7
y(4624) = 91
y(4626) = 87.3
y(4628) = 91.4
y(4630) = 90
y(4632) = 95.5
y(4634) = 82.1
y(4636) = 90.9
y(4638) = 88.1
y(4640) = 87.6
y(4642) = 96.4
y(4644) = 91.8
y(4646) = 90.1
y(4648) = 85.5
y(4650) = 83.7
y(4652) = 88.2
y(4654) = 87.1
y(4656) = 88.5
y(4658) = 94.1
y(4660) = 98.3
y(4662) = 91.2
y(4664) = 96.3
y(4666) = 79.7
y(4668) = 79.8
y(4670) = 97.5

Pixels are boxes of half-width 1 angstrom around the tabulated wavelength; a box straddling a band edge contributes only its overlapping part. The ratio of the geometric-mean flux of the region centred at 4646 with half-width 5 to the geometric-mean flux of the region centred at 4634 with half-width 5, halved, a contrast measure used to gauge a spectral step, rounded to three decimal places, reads 0.501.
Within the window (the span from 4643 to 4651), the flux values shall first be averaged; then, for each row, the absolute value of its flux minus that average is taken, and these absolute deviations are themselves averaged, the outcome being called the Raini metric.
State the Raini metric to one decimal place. 3.2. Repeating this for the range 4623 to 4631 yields 1.3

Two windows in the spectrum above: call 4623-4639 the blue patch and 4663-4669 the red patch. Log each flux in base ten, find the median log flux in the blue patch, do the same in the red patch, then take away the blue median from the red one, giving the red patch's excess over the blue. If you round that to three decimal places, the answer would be -0.054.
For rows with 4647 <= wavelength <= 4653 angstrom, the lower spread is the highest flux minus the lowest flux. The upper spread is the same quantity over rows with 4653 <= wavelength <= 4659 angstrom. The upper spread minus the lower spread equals 2.5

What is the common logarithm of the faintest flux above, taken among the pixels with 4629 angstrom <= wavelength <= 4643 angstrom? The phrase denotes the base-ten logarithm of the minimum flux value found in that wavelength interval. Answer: 1.91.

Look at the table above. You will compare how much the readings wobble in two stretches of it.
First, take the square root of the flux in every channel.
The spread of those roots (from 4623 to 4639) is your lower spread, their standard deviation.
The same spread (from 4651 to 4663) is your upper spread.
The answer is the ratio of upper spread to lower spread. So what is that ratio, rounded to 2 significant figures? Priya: 1.1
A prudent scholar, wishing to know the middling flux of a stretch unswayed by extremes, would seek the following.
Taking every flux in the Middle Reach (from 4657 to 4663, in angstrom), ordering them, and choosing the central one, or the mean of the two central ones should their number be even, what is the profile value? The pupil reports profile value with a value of 94.1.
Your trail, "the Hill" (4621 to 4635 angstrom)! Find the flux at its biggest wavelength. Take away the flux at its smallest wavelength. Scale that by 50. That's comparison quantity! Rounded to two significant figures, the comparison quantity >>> 20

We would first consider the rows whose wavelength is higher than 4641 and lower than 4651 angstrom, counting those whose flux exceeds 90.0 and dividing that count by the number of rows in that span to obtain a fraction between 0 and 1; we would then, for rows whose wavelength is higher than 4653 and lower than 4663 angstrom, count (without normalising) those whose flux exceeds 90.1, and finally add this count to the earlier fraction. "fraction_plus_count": 3.60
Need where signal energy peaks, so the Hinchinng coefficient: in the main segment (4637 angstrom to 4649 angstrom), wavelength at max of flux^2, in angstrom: 4642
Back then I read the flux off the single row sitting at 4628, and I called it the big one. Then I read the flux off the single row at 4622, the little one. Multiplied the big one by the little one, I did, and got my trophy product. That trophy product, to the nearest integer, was 7467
